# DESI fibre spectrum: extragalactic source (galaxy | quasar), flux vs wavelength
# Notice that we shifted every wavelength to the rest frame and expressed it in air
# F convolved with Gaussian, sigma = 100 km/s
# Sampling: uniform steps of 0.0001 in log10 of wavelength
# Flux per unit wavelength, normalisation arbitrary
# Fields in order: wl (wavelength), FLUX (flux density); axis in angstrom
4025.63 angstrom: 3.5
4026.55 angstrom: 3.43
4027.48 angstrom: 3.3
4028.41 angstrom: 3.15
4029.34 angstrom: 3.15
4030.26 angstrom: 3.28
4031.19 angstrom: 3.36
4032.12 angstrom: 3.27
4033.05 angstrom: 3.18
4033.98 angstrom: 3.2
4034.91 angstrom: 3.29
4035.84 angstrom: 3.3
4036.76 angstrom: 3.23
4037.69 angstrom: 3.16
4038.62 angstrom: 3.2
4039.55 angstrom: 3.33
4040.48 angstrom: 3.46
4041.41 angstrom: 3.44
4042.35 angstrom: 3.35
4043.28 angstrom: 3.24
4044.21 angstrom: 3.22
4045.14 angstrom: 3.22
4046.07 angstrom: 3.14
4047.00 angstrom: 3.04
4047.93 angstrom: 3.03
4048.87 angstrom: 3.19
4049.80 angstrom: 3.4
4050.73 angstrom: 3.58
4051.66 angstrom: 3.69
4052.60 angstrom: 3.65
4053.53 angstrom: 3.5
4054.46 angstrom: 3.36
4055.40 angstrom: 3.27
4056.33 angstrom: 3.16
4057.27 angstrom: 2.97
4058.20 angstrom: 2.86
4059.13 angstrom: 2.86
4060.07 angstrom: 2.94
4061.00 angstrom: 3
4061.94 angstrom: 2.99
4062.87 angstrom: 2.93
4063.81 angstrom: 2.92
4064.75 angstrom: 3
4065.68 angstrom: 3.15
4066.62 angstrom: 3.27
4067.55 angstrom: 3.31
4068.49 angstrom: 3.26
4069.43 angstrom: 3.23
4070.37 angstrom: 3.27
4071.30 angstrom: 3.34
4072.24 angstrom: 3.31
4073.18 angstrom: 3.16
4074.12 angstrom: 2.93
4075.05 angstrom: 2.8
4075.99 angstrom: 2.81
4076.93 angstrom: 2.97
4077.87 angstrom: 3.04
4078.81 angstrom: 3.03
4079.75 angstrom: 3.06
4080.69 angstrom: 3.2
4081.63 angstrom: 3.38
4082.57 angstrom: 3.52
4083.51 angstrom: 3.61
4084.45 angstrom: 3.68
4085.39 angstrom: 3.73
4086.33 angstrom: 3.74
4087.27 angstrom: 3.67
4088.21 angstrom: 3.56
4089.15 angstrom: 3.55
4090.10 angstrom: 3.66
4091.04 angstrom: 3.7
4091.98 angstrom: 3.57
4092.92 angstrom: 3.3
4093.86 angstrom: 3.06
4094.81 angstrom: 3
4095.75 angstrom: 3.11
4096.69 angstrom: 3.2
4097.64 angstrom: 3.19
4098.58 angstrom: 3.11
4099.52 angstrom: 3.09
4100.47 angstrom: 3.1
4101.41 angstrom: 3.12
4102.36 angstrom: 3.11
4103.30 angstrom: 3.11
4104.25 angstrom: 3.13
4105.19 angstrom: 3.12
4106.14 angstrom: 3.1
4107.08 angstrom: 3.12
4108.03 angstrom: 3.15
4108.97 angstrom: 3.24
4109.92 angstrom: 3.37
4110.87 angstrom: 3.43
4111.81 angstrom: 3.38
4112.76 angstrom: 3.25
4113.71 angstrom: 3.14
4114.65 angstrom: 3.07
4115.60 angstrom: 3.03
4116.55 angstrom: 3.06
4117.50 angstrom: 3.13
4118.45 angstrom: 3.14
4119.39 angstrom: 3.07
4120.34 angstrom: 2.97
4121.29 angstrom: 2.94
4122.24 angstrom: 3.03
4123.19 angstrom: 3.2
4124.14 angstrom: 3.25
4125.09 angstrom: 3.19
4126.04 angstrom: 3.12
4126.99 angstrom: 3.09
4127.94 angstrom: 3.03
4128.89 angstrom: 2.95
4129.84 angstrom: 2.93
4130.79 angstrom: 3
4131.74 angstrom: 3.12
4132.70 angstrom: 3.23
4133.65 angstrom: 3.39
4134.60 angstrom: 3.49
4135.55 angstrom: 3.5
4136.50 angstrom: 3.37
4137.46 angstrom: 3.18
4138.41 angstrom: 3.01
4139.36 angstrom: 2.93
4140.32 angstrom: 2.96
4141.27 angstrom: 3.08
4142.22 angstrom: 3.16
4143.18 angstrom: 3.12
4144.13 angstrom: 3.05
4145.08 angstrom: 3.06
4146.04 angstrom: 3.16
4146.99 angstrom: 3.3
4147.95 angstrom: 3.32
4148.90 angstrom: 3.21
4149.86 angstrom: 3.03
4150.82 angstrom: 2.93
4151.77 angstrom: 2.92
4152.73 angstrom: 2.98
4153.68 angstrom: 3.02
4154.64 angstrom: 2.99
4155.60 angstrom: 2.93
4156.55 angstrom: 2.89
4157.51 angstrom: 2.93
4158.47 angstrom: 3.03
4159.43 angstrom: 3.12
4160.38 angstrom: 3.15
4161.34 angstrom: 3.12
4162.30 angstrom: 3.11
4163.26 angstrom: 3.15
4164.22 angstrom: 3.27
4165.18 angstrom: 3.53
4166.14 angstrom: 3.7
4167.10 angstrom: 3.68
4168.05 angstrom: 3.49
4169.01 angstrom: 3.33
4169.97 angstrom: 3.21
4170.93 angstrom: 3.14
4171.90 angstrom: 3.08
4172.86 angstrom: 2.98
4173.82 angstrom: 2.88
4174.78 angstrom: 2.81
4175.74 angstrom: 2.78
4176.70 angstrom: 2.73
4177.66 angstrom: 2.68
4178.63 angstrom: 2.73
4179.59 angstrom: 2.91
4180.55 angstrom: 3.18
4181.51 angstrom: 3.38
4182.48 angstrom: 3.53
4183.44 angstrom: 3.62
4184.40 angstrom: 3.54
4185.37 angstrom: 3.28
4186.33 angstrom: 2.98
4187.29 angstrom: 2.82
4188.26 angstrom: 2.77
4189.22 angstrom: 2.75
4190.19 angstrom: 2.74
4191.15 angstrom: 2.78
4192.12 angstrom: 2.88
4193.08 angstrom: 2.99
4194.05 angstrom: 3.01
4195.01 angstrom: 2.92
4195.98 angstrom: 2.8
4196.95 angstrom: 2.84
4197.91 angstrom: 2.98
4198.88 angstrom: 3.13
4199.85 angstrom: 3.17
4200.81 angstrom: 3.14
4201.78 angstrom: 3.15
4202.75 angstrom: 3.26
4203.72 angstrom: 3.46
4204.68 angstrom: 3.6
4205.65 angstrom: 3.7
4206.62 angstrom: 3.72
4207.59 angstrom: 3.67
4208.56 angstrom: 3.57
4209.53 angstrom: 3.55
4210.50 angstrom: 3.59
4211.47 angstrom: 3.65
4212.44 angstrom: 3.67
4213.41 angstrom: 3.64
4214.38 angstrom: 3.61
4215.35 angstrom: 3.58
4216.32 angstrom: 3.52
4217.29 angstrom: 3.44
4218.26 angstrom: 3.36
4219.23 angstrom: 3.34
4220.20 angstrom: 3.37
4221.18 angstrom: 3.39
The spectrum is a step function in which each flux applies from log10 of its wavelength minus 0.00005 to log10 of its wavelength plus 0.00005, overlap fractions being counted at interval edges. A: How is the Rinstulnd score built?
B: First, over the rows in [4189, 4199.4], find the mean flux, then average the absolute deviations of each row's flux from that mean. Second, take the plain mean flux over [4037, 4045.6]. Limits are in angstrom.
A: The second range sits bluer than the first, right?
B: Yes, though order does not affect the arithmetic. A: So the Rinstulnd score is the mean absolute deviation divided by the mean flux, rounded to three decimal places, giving 0.031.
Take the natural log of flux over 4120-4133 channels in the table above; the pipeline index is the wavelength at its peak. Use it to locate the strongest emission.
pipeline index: 4124.14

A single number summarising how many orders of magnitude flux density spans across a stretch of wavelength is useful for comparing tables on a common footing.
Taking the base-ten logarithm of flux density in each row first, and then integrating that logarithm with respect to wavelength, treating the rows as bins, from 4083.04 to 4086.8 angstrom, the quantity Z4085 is 2.13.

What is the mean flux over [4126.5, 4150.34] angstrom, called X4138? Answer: 3.15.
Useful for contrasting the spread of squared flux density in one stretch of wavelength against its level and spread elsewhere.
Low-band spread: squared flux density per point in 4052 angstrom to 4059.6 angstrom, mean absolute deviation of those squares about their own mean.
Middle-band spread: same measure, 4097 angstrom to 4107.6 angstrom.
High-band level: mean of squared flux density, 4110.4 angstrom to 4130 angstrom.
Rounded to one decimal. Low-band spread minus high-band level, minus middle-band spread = -8.3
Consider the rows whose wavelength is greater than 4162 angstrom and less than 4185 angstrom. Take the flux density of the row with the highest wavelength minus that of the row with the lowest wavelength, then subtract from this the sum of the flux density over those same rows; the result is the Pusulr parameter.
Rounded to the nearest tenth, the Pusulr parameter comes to -76.0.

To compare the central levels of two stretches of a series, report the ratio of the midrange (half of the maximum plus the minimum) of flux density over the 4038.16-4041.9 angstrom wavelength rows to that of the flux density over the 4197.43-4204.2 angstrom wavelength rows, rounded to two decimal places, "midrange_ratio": 1.03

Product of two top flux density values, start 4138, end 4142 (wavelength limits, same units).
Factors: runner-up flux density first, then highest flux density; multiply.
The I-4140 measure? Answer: 9.3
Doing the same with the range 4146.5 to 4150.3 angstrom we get 11.0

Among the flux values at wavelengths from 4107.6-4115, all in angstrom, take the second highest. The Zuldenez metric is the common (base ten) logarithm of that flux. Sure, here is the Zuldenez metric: 0.53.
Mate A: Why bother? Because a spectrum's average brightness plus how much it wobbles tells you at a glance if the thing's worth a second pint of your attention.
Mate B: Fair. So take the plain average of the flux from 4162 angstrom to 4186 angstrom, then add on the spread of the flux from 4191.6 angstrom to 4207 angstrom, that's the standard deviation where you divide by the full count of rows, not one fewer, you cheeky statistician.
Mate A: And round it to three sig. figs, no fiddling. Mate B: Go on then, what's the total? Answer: 3.48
